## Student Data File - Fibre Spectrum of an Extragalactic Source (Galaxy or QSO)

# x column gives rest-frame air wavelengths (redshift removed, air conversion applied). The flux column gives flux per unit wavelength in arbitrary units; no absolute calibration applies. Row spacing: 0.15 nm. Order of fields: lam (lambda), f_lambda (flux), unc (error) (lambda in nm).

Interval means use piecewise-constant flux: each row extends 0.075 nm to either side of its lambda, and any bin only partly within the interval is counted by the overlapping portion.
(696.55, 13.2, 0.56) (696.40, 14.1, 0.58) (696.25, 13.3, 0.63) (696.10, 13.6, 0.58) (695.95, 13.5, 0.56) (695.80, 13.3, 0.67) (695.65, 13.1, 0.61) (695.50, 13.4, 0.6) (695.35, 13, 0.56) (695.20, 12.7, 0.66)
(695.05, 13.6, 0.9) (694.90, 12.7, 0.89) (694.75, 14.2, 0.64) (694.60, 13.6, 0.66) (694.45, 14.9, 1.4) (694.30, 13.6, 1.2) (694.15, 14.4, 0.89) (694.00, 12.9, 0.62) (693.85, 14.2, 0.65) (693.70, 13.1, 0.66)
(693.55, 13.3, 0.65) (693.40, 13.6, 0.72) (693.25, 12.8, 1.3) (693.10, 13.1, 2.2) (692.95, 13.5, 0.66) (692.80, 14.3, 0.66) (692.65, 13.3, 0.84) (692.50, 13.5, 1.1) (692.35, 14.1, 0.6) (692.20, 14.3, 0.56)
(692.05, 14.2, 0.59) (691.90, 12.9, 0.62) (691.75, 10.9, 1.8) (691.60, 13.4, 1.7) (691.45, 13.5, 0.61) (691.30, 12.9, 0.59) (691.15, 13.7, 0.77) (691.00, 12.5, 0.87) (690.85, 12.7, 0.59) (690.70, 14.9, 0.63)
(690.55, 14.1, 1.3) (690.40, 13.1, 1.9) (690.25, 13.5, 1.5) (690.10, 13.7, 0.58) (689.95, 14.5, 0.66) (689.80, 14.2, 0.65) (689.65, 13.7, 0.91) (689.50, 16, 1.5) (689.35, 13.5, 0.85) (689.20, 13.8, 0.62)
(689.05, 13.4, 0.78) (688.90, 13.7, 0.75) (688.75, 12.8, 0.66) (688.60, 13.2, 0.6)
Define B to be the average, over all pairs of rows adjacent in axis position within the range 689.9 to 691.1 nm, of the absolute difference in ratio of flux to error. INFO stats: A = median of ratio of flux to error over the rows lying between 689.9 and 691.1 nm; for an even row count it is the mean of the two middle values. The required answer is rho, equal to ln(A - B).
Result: 2.45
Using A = 17.9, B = 6.3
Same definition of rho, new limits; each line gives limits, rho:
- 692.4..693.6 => 2.46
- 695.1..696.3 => 2.99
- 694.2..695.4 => 2.57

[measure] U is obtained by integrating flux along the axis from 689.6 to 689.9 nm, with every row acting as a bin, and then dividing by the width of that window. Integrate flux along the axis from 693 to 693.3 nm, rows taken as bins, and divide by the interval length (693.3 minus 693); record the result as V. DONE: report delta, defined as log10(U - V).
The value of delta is 0.0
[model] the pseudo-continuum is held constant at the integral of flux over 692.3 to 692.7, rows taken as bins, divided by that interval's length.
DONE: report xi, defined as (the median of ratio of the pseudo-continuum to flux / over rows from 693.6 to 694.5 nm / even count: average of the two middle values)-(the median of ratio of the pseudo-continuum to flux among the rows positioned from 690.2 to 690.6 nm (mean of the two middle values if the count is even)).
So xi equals -0.03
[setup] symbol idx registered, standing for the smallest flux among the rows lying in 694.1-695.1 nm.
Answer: 12.7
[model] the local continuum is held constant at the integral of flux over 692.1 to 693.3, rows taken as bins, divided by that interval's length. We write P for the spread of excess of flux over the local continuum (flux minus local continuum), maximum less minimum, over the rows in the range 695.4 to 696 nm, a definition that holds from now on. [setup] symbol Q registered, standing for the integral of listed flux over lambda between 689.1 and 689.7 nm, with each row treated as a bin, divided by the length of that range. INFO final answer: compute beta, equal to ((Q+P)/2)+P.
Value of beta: 7.7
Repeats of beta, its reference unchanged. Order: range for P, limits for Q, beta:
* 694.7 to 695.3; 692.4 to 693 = 9.1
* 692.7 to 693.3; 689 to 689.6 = 9.3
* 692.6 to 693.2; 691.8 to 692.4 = 8.7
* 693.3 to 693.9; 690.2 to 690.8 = 8.6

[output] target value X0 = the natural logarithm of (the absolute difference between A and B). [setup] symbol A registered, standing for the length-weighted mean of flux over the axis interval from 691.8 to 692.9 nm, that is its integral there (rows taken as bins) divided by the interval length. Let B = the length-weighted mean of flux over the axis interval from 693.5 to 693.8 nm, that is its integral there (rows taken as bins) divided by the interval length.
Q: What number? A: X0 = -0.8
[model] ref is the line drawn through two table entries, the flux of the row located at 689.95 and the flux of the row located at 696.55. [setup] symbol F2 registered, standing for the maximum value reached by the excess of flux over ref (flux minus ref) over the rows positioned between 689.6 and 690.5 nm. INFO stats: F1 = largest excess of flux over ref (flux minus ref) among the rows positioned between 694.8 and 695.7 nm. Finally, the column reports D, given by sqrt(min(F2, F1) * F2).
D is 0.0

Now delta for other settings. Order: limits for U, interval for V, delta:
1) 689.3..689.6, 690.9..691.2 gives 0.2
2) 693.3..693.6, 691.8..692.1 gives -0.9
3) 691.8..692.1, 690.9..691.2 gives -0.6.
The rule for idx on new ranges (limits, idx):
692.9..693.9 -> 12.8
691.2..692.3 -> 10.9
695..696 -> 12.7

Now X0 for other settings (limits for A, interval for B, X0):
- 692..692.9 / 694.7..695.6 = -0.4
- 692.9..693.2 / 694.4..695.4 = -1.3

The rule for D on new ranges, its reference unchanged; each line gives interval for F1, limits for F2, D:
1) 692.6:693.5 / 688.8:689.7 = 0.7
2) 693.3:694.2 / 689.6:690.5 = 0.0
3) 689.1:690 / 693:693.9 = 0.5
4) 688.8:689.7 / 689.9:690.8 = 0.5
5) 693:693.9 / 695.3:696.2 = 0.3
